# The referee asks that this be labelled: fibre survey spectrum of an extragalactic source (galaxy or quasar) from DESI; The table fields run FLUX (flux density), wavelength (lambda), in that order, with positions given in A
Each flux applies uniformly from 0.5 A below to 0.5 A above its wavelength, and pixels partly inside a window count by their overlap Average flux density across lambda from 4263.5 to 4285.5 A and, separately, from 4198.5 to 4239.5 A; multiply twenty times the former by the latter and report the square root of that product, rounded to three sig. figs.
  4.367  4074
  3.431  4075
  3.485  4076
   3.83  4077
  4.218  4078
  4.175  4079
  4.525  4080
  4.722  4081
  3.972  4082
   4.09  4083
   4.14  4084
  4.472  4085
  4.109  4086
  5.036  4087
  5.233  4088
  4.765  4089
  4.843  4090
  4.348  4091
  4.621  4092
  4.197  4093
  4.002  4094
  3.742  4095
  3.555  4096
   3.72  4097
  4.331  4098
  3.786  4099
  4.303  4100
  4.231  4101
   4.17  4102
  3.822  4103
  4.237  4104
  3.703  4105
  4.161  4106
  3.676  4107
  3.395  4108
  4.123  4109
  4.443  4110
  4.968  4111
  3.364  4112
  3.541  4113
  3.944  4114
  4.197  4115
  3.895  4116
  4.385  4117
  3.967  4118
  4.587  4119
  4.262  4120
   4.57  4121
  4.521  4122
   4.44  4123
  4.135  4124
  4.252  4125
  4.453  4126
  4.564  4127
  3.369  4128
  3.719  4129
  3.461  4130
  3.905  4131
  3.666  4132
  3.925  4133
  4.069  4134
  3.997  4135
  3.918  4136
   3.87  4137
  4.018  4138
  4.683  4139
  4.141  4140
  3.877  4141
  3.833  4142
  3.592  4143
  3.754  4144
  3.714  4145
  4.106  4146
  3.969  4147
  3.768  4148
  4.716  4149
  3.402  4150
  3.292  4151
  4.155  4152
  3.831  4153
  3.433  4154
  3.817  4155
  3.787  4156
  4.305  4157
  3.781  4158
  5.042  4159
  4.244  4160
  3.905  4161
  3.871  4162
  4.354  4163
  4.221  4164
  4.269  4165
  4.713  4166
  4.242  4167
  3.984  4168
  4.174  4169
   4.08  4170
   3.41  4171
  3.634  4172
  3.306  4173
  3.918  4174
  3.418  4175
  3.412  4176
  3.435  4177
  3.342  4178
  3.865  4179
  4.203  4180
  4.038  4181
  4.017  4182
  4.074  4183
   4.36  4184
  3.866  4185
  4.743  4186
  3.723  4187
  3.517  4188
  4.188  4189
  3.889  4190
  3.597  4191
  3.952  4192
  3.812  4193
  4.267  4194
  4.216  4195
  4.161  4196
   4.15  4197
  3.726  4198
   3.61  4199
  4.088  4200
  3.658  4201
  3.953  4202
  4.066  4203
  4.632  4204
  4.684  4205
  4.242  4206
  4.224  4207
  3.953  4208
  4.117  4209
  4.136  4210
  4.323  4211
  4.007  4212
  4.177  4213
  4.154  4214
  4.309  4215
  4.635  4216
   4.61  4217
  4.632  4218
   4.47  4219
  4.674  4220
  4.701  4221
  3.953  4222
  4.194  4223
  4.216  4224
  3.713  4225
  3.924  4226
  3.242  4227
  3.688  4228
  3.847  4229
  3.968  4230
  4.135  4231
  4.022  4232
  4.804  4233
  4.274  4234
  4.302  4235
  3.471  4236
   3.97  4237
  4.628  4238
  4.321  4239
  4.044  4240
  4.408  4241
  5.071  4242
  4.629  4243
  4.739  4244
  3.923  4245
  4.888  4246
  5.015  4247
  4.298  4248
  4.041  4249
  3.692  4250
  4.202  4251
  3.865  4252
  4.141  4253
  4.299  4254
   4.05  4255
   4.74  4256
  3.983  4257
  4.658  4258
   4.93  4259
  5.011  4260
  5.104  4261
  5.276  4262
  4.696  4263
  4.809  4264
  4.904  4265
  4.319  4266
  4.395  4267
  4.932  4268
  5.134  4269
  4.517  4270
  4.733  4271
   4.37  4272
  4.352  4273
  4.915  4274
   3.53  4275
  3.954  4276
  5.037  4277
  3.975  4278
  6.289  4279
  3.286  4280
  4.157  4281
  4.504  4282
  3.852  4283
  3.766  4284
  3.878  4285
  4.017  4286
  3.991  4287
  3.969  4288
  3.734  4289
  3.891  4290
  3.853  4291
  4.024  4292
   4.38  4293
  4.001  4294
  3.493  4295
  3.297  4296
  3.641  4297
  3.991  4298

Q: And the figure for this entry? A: 19.2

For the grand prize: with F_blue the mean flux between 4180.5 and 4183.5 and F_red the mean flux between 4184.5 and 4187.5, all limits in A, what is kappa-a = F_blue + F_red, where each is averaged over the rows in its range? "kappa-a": 8.15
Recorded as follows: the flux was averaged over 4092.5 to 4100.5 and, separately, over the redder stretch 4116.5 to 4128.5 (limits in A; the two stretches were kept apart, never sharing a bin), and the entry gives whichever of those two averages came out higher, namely 4.29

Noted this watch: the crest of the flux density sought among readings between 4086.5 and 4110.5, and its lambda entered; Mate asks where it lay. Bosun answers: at 4088 A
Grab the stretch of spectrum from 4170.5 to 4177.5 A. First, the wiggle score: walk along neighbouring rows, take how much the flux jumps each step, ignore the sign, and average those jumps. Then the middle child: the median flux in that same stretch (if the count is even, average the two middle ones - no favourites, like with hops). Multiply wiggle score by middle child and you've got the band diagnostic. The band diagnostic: 0.96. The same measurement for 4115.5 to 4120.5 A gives 1.97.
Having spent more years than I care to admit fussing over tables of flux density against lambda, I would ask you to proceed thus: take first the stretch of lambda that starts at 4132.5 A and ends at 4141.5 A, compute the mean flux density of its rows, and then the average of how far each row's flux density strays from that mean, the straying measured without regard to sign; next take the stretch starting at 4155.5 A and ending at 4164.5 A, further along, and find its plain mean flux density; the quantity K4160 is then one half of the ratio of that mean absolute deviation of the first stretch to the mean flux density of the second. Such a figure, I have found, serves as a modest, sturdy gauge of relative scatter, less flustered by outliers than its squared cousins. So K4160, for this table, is 0.019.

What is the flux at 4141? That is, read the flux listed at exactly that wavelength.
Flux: 3.877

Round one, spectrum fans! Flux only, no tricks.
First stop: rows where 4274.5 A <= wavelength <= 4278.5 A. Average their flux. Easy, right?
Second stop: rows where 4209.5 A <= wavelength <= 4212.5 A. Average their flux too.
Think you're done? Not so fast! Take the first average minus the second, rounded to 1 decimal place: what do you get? 0.0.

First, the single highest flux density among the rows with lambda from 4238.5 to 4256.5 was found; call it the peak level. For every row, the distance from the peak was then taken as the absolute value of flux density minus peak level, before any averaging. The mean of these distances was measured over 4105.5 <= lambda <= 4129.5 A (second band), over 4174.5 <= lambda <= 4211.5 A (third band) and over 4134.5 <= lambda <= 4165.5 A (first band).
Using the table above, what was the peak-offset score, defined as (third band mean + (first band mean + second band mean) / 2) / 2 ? 1.05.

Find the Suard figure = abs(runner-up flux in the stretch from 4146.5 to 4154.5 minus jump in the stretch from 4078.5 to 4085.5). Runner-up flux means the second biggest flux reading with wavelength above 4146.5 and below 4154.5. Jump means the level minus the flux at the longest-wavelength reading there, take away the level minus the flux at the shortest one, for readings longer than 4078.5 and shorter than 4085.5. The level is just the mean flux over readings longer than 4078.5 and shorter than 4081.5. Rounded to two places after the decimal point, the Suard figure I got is 4.45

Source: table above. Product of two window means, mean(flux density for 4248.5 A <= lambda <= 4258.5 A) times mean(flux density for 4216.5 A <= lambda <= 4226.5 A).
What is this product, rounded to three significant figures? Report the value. 18.0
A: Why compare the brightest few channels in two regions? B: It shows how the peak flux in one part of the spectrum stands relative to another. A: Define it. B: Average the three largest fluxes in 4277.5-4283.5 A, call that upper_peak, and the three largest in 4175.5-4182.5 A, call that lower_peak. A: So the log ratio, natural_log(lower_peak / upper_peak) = -0.20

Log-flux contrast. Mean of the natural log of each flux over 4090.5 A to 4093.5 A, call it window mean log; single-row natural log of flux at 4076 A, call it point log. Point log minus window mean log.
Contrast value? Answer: -0.23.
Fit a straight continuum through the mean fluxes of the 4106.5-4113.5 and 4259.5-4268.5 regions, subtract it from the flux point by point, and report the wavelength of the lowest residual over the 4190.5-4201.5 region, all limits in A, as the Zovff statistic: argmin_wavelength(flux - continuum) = 4199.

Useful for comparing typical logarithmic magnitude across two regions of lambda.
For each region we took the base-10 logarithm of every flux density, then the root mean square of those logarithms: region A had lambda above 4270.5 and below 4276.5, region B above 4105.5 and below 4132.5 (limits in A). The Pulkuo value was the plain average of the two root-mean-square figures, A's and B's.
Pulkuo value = 0.621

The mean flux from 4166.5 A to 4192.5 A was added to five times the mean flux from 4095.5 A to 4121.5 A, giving 24.1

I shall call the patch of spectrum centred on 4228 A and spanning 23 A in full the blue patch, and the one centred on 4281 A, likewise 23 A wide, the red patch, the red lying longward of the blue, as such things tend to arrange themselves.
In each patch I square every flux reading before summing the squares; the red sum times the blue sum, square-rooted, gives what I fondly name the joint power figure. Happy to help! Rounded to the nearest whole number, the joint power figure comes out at 408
